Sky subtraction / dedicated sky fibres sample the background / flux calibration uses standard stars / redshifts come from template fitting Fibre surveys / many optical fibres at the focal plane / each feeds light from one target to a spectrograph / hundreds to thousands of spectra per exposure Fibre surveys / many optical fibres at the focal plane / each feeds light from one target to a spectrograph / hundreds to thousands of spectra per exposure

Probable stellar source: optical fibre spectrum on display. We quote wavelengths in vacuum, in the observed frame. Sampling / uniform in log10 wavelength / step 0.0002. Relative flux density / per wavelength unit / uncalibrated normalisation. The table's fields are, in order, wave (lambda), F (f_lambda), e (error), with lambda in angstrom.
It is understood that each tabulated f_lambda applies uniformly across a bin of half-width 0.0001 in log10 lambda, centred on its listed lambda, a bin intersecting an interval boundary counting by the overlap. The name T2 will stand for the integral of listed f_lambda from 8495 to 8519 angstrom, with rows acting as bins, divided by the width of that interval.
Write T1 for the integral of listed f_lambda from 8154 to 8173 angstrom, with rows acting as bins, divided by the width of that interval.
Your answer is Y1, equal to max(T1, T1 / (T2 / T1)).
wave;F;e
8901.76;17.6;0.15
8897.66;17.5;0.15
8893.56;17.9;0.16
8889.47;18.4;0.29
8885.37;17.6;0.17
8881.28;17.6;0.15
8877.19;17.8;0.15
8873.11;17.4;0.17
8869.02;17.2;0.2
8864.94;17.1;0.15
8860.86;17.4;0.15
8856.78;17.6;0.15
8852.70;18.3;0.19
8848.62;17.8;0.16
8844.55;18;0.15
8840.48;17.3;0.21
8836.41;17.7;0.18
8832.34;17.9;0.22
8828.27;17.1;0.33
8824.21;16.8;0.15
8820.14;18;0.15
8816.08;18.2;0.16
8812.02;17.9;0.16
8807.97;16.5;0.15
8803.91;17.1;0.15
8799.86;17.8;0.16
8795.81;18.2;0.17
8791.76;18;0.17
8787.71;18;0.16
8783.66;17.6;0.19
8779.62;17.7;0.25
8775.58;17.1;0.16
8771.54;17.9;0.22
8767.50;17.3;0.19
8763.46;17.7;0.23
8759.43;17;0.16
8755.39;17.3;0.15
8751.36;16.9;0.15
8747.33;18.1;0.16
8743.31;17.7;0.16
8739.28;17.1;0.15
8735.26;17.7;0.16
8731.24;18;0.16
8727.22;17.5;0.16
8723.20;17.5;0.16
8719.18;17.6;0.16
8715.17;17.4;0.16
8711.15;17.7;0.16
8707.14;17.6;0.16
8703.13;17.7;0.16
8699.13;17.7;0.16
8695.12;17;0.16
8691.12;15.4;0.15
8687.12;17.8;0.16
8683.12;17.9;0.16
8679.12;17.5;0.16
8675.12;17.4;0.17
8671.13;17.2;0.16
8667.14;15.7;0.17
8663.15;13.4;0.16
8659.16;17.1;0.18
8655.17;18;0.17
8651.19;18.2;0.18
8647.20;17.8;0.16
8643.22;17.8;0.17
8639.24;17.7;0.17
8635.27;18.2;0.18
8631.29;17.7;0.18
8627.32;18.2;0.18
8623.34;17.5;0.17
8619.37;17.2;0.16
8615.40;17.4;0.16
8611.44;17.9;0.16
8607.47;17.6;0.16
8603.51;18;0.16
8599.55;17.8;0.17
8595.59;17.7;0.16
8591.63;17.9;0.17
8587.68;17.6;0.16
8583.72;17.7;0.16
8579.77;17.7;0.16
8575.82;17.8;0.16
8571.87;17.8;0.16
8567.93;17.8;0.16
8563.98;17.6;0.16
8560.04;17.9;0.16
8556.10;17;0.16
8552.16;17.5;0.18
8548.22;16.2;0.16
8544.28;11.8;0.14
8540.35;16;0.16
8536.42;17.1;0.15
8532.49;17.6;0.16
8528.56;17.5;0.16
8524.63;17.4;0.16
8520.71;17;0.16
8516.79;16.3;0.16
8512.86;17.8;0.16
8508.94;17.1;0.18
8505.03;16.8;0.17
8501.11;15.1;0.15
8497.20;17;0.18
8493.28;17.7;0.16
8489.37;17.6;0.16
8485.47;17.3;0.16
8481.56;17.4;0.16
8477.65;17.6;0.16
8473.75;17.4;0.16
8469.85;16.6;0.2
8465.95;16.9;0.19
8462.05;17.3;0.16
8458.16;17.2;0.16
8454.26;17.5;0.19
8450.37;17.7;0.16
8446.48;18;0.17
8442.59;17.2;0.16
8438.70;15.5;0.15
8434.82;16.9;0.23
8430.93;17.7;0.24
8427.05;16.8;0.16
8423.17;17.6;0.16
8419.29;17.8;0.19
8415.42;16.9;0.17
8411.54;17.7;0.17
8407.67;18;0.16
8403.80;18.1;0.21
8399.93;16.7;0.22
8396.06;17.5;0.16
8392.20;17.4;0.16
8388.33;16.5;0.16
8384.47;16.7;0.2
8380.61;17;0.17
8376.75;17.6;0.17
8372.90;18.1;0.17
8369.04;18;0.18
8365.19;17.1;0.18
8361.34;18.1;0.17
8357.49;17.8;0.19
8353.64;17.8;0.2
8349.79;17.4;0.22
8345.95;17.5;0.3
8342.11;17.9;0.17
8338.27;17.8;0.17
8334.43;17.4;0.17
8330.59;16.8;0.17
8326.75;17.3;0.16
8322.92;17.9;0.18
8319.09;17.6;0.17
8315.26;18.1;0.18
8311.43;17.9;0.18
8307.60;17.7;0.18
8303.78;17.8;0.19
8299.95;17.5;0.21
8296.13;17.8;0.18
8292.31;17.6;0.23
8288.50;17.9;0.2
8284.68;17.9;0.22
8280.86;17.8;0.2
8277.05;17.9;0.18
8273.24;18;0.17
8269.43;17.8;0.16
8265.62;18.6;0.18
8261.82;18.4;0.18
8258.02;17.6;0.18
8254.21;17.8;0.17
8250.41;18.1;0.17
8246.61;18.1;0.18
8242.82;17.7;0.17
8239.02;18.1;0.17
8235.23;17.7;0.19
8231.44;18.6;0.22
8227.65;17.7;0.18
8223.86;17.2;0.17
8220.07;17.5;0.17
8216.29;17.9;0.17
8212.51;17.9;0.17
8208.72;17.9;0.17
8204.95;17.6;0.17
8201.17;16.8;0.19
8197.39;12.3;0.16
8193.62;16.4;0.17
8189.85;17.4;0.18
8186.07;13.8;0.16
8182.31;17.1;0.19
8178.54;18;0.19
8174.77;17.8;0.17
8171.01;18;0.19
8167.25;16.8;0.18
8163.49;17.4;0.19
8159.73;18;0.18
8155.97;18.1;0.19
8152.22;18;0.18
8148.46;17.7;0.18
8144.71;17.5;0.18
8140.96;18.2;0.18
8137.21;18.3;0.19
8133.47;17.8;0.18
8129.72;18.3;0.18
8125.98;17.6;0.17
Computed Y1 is 18.7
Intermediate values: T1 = 17.7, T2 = 16.69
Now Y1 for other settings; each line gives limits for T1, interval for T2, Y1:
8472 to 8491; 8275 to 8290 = 17.5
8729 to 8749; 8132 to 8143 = 17.7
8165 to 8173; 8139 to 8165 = 17.4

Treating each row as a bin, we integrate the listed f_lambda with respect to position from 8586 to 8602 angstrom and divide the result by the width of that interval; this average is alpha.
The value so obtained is 17.8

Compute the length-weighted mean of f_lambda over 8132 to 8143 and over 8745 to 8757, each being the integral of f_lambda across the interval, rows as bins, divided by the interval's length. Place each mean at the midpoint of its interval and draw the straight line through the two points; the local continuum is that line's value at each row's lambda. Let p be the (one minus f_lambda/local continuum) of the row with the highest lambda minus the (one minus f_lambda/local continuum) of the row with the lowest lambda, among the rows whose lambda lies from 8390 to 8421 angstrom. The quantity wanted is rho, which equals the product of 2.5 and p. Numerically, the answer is -0.06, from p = -0.02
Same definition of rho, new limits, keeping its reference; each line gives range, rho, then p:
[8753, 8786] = -0.05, -0.02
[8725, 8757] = 0.02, 0.01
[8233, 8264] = -0.10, -0.04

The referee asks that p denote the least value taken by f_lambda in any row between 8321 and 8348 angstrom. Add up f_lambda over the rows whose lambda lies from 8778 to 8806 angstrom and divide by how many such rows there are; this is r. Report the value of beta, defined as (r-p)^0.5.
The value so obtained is 0.99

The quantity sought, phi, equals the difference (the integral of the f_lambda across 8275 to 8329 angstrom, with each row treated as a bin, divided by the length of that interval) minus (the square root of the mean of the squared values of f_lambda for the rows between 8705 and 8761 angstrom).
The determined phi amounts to 0.25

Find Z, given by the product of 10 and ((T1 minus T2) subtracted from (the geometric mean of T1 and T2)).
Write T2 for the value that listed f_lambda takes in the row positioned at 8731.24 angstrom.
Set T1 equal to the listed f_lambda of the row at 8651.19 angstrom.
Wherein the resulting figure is 179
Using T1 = 18.2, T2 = 18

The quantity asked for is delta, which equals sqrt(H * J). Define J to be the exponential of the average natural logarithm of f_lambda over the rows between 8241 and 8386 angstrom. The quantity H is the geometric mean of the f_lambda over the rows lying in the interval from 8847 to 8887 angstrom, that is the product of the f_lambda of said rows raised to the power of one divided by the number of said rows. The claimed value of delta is 17.7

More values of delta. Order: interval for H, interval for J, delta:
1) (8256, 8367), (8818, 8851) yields 17.7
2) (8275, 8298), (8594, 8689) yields 17.6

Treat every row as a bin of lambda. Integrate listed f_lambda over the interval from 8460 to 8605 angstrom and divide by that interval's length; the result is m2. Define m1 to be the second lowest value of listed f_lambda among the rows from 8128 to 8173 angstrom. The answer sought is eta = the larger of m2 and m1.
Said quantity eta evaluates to 17.4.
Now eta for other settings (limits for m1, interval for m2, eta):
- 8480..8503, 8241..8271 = 18.0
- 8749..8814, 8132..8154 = 17.9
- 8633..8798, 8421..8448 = 17.1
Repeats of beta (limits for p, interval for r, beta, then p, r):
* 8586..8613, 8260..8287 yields 0.68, 17.6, 18.1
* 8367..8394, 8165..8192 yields 0.70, 16.5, 17.0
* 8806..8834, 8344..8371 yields 1.08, 16.5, 17.7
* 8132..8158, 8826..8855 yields 0.48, 17.5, 17.7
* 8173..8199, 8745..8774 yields 2.27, 12.3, 17.5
